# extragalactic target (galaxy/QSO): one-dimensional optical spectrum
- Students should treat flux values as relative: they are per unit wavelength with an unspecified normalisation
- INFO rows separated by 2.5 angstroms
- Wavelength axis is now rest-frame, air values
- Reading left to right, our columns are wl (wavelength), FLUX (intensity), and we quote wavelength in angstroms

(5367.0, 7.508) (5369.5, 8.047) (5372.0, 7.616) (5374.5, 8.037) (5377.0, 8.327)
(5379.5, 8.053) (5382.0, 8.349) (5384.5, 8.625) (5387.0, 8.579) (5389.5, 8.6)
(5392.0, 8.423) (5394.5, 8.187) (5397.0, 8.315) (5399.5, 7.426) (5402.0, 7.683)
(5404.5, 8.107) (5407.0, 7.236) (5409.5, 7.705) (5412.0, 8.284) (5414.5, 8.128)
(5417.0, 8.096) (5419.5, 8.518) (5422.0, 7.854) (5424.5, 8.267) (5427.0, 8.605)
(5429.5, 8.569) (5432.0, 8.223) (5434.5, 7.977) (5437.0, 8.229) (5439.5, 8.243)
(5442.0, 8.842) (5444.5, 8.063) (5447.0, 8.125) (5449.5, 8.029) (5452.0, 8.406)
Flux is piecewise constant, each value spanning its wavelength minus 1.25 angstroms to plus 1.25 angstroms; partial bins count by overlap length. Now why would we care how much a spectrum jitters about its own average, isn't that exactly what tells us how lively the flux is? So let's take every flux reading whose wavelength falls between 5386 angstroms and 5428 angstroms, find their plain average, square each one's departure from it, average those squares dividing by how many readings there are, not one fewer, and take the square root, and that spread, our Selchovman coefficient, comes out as 0.40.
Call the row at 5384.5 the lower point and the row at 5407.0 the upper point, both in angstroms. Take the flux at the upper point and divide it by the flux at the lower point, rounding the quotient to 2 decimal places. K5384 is 0.84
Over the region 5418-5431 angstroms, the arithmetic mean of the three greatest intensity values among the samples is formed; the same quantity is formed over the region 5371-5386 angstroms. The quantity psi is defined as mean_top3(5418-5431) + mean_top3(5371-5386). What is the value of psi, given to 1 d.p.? 17.0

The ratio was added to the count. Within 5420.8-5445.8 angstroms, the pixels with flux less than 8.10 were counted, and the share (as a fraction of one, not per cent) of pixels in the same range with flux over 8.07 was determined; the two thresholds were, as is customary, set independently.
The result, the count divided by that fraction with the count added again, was 7.3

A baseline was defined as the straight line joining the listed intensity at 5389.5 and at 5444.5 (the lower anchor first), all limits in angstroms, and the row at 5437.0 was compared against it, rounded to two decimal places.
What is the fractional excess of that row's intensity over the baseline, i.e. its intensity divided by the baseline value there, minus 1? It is 0.01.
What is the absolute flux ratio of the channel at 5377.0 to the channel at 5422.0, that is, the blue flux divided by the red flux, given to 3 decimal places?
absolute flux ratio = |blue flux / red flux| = 1.060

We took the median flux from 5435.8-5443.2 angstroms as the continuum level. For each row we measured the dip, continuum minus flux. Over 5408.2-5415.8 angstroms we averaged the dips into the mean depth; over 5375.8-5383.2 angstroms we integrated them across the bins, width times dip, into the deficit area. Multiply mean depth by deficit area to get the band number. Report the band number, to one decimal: 0.0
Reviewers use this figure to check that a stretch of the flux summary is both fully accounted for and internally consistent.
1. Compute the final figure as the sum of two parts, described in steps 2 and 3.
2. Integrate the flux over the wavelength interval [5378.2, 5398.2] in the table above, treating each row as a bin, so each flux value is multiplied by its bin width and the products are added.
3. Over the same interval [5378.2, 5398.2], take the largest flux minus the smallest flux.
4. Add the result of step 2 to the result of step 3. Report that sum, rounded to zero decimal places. 168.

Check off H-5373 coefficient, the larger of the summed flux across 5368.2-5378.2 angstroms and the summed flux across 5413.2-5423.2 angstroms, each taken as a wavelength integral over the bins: 81.5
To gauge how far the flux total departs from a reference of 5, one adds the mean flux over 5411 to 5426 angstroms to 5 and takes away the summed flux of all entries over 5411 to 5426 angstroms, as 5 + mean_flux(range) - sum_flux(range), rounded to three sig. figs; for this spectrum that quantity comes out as -36.0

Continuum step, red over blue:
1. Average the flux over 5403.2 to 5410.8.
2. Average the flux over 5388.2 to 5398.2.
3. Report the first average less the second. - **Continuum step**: -0.70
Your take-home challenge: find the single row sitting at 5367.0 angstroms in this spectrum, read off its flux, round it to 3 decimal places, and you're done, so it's 7.508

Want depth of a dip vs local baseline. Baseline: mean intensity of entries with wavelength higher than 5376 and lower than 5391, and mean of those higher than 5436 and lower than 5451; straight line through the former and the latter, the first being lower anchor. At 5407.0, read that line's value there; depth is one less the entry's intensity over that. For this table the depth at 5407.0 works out 0.134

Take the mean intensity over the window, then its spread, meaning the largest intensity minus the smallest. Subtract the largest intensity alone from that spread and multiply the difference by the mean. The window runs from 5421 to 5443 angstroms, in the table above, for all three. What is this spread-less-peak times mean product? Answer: -65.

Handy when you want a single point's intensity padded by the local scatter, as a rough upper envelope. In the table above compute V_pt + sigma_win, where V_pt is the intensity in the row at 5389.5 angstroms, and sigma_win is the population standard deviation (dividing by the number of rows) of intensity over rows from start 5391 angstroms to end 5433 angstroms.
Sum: 8.98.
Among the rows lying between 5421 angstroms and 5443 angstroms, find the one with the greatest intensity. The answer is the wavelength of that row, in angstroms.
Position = 5442.0 angstroms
